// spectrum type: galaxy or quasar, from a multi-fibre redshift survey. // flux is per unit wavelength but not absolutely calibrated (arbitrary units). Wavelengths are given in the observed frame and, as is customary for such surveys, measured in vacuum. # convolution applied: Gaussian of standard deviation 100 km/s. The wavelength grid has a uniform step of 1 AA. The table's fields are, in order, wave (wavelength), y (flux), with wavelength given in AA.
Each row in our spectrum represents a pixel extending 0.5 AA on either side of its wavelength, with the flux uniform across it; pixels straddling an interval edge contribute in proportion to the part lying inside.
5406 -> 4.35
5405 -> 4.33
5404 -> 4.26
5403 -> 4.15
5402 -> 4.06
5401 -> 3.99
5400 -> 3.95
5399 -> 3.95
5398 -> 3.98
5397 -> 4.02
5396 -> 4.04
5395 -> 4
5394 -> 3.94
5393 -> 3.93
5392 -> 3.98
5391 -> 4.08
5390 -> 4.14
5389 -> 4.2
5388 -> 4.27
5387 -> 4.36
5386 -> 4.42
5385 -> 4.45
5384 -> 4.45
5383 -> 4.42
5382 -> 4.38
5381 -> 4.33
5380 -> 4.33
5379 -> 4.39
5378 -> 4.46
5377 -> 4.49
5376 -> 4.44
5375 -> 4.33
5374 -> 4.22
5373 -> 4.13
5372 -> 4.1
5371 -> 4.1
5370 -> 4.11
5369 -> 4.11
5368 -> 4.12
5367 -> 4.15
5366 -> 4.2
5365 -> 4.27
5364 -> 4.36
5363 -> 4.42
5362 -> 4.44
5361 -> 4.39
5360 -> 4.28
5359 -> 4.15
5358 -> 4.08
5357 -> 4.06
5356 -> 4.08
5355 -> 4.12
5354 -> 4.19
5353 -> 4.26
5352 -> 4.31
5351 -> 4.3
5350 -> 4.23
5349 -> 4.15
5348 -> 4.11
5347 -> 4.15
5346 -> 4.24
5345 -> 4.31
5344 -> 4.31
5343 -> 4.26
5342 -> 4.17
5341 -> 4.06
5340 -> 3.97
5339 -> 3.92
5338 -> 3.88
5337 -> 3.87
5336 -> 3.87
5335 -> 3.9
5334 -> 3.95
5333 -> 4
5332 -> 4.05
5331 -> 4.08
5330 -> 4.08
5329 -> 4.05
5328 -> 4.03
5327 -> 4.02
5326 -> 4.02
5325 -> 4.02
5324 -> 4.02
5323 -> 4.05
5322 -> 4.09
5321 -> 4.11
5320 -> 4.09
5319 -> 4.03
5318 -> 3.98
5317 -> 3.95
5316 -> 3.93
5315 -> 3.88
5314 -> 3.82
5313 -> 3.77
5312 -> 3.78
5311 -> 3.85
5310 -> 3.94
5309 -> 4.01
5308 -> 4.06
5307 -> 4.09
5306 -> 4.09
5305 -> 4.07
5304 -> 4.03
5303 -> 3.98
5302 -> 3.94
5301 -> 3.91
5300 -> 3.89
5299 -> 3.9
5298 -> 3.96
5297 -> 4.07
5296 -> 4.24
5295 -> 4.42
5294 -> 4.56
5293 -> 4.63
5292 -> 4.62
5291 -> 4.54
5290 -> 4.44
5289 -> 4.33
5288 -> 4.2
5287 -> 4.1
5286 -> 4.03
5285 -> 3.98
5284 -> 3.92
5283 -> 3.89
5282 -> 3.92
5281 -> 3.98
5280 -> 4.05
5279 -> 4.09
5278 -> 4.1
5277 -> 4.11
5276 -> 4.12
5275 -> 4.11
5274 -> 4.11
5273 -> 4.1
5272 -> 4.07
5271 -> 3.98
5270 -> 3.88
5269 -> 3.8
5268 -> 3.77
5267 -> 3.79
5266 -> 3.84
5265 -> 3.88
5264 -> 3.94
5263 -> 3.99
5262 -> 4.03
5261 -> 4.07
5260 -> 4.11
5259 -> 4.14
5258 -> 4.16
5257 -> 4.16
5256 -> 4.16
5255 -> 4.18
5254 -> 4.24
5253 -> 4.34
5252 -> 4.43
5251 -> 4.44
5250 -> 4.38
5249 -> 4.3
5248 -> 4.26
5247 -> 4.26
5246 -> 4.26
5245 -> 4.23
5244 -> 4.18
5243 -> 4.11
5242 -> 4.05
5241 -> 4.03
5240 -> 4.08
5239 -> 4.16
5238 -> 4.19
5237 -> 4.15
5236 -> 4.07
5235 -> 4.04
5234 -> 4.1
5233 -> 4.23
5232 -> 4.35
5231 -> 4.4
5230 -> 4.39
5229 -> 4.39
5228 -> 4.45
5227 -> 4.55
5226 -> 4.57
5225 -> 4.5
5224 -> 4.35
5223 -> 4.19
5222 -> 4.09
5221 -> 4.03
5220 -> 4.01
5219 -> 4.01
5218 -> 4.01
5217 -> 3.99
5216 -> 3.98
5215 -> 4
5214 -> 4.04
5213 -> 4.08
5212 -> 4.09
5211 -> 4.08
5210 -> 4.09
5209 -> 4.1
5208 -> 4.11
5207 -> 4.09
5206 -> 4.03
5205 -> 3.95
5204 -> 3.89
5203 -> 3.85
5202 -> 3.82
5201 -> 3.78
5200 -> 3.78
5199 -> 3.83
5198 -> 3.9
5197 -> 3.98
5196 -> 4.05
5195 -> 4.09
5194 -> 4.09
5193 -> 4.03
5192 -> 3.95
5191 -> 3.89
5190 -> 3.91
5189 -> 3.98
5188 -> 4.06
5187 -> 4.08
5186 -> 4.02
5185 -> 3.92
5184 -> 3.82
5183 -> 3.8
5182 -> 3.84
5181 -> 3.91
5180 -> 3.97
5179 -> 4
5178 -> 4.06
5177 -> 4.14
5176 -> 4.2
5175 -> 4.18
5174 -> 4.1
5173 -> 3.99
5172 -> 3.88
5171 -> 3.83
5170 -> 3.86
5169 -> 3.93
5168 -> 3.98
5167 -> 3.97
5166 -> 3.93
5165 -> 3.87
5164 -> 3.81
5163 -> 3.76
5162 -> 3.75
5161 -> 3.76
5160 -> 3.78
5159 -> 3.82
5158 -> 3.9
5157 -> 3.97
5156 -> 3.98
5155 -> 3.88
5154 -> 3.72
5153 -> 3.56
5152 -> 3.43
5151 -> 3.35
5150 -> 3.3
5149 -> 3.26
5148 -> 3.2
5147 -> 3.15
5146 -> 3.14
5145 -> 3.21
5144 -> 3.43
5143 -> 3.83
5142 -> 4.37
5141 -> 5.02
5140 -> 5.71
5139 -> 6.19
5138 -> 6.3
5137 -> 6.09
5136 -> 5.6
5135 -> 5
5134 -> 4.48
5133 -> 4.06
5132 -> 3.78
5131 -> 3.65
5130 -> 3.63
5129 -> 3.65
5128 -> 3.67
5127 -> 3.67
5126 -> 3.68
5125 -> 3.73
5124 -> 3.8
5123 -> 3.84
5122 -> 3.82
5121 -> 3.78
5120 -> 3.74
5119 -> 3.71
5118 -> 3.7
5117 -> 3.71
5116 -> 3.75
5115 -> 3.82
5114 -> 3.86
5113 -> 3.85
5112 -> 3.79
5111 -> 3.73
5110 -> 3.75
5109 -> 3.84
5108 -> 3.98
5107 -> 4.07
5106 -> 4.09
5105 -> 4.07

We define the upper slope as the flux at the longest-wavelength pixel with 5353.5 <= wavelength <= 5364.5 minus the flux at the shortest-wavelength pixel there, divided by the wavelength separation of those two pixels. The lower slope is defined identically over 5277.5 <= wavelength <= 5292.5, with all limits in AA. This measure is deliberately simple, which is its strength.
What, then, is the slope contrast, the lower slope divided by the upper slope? 2.2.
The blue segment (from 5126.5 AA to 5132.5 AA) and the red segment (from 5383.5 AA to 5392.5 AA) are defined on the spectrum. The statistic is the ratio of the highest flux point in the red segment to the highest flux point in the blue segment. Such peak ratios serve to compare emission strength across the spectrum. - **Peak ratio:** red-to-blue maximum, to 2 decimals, 1.18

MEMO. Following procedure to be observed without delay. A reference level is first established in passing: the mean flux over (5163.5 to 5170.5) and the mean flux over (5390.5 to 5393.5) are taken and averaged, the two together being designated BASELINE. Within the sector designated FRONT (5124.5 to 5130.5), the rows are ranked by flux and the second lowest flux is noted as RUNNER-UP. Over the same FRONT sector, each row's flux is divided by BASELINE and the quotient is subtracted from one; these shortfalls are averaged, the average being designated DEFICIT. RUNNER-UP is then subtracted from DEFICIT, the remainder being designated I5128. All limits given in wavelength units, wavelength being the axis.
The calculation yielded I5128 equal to -3.58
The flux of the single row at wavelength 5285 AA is 3.98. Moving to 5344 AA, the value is 4.31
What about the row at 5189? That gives 3.98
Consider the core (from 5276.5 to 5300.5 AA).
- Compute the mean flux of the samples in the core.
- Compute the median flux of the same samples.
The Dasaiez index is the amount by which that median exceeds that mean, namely -0.07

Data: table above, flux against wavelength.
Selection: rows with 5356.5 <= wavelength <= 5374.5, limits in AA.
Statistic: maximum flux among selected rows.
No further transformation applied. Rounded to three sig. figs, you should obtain 4.44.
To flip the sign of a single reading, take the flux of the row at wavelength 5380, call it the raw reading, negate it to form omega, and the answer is -4.33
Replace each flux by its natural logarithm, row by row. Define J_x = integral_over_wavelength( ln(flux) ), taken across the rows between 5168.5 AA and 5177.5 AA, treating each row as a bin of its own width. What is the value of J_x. 12.5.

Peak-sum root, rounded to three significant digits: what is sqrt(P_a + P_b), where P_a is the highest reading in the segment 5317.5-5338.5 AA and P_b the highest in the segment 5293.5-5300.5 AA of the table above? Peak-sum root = 2.94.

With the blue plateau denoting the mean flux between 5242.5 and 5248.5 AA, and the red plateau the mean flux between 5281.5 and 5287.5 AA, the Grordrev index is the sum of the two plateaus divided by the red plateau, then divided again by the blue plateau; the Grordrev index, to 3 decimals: 0.489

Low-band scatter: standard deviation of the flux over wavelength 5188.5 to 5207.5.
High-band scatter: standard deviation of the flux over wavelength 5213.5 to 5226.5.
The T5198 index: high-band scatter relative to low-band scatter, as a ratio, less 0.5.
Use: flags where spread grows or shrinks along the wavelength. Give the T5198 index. 1.5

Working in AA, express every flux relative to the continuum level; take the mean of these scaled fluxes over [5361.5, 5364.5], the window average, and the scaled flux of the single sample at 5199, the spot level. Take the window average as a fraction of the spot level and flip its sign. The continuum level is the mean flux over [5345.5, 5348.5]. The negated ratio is -1.15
